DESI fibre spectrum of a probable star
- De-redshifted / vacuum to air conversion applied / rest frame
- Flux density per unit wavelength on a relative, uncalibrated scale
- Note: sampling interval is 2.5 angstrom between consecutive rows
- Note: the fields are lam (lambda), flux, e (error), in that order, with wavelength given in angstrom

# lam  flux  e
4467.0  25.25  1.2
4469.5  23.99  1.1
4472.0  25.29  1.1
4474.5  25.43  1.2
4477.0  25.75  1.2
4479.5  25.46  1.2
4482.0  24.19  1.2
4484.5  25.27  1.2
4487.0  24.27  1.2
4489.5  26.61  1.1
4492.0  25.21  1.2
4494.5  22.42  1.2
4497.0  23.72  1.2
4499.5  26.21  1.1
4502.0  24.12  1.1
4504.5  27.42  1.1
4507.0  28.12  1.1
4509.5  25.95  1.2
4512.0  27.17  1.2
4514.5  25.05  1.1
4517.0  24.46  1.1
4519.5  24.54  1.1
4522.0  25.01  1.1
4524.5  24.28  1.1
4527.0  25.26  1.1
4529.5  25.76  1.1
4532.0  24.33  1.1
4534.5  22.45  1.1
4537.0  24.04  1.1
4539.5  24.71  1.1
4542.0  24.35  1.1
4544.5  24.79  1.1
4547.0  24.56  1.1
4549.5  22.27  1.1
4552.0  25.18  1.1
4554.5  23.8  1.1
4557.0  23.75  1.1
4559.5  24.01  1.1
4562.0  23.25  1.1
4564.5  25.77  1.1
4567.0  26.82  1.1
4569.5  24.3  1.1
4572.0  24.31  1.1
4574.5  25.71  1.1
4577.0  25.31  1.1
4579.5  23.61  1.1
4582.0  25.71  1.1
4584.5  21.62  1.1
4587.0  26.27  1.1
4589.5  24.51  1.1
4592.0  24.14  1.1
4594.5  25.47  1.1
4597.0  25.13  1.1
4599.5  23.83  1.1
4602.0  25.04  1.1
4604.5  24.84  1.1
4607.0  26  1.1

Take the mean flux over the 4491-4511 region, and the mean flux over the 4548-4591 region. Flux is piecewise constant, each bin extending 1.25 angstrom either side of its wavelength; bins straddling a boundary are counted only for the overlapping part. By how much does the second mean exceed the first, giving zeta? -0.9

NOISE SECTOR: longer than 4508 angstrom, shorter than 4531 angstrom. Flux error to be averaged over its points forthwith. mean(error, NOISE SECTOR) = 1.12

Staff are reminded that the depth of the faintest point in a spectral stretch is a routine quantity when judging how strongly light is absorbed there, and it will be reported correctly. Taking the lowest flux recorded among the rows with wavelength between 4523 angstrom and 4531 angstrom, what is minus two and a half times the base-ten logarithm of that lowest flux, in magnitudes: -3.46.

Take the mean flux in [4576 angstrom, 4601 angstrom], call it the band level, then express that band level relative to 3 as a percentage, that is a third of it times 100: 819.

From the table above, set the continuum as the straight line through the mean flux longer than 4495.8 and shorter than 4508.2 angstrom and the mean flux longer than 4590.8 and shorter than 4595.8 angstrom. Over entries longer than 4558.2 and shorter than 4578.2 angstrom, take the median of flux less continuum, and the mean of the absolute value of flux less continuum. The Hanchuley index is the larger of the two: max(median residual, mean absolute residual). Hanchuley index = 1.00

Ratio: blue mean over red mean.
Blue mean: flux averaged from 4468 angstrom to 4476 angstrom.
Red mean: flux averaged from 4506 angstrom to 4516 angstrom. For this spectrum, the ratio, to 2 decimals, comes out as 0.94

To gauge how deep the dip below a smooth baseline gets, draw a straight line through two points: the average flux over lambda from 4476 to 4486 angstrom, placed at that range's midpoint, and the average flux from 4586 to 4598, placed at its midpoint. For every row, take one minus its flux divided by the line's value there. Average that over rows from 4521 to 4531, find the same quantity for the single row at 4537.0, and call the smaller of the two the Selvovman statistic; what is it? 0.00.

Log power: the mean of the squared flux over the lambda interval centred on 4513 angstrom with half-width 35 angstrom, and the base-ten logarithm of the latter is 2.80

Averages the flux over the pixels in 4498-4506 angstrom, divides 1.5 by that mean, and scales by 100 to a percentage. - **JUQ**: 5.79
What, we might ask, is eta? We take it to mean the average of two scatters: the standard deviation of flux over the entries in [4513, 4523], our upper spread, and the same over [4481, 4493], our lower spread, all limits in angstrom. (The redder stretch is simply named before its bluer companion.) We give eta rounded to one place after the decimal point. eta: 0.6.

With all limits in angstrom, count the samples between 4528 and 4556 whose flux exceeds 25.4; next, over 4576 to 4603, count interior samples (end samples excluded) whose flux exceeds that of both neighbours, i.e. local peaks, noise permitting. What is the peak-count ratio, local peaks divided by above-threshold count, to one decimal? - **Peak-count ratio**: 3.0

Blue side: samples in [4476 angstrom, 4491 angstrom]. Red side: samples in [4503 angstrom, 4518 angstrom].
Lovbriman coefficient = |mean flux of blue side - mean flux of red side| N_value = 1.1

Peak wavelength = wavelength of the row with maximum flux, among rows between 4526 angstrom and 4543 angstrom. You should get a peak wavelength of 4529.5 angstrom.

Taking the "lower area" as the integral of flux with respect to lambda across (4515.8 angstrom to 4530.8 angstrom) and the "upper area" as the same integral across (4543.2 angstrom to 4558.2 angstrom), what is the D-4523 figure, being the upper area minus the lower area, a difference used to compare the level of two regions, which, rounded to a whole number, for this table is -12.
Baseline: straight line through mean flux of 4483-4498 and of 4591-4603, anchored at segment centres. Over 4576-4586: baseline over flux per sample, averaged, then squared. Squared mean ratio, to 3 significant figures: 1.06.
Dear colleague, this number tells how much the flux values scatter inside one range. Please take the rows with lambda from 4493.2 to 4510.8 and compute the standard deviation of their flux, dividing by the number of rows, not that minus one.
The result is 1.92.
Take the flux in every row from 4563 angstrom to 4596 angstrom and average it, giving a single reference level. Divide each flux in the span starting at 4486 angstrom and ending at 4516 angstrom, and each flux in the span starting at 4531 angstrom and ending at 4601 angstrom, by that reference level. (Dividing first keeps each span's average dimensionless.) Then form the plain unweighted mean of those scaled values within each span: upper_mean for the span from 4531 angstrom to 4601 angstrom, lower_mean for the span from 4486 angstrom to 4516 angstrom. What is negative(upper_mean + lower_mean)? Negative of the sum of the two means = -2.01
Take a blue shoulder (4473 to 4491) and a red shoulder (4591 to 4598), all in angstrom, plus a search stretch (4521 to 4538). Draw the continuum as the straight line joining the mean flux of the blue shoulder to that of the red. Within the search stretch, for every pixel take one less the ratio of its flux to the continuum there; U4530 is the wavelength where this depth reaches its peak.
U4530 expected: 4534.5 angstrom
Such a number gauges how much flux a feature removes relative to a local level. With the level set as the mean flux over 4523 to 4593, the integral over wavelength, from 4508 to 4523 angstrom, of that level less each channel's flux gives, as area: -14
